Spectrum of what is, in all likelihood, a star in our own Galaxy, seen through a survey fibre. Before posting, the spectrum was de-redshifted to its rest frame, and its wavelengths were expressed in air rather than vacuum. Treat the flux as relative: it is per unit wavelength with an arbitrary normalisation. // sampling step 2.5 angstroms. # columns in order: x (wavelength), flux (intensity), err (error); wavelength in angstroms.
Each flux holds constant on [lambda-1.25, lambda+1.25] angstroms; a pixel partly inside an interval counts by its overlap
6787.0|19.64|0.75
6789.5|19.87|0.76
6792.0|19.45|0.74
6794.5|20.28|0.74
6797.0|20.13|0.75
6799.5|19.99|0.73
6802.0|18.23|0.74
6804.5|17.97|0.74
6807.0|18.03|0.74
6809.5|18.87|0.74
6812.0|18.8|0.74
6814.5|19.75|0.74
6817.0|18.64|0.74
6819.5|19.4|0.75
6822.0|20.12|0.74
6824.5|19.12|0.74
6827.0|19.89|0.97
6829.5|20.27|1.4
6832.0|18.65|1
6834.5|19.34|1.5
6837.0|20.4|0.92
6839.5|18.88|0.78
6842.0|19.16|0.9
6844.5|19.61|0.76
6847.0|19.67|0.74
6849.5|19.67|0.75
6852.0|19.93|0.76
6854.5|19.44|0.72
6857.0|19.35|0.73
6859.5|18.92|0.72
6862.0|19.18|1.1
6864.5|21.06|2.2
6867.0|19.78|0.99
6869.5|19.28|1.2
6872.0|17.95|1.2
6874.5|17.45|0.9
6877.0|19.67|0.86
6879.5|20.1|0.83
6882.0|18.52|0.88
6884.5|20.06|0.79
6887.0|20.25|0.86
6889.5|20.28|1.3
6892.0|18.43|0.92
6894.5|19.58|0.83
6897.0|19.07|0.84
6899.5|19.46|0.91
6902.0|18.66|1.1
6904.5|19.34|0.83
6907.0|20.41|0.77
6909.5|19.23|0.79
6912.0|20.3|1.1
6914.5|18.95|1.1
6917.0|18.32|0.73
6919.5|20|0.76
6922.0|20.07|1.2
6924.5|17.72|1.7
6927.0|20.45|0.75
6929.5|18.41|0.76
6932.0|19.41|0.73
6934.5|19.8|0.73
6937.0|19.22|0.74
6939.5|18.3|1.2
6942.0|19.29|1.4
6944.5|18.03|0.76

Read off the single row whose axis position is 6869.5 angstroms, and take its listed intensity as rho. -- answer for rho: 19.28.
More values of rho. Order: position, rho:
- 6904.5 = 19.34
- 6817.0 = 18.64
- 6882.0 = 18.52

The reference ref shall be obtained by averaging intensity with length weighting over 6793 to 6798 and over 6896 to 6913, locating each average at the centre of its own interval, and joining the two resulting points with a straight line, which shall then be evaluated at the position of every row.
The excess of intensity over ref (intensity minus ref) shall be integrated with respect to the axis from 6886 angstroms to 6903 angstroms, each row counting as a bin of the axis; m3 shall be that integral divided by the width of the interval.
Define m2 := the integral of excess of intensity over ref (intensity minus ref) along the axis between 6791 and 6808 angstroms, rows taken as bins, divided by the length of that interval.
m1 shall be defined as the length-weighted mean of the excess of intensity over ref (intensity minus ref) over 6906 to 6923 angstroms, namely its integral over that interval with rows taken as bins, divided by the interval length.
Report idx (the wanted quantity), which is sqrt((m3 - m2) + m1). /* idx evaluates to 1.0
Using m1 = 0.17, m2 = -1.0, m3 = -0.16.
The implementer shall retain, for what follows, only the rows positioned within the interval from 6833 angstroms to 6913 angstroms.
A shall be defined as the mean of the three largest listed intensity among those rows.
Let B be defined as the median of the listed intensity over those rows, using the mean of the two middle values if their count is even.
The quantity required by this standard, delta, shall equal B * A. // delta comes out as 401.1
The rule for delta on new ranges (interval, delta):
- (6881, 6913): 395.6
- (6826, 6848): 395.9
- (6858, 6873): 385.4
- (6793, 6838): 393.5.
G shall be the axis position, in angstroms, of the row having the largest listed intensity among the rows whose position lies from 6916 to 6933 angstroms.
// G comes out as 6927.0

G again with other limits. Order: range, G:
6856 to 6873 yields 6864.5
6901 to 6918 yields 6907.0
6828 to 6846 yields 6837.0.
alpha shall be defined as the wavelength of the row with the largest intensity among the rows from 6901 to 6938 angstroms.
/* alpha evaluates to 6927.0 angstroms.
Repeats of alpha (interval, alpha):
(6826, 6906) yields 6864.5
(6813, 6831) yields 6829.5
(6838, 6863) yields 6852.0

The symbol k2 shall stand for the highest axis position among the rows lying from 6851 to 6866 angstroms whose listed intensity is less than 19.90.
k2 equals 6862.0 angstroms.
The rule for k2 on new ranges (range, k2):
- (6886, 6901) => 6899.5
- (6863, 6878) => 6877.0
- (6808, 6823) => 6819.5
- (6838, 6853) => 6849.5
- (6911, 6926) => 6924.5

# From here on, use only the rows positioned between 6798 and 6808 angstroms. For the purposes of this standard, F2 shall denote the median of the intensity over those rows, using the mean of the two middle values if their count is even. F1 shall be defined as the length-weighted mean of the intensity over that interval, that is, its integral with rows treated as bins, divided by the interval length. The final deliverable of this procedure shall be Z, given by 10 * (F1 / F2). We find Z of 10.3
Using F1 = 18.6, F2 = 18.1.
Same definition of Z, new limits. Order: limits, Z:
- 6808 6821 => 10.1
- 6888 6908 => 10.0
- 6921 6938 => 9.9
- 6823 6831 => 9.9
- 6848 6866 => 10.1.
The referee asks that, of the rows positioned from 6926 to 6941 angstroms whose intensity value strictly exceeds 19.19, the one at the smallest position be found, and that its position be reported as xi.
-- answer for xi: 6927.0 angstroms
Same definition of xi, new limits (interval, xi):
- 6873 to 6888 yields 6877.0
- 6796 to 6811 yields 6797.0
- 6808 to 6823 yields 6814.5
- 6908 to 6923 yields 6909.5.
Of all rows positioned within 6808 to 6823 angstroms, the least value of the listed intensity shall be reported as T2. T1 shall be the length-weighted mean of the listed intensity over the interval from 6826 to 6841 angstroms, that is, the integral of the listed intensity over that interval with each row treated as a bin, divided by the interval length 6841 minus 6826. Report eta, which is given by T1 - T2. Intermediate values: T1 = 19.6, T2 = 18.64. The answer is 0.9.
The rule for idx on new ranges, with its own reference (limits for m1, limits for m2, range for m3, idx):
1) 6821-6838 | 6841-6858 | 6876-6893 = 0.1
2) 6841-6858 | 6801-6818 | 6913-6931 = 1.0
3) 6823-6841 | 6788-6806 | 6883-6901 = 0.6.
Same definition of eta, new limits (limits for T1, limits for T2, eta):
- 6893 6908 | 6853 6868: 0.5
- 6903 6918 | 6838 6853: 0.6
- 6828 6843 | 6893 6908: 0.8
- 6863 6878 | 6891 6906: 0.8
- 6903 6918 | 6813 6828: 0.8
